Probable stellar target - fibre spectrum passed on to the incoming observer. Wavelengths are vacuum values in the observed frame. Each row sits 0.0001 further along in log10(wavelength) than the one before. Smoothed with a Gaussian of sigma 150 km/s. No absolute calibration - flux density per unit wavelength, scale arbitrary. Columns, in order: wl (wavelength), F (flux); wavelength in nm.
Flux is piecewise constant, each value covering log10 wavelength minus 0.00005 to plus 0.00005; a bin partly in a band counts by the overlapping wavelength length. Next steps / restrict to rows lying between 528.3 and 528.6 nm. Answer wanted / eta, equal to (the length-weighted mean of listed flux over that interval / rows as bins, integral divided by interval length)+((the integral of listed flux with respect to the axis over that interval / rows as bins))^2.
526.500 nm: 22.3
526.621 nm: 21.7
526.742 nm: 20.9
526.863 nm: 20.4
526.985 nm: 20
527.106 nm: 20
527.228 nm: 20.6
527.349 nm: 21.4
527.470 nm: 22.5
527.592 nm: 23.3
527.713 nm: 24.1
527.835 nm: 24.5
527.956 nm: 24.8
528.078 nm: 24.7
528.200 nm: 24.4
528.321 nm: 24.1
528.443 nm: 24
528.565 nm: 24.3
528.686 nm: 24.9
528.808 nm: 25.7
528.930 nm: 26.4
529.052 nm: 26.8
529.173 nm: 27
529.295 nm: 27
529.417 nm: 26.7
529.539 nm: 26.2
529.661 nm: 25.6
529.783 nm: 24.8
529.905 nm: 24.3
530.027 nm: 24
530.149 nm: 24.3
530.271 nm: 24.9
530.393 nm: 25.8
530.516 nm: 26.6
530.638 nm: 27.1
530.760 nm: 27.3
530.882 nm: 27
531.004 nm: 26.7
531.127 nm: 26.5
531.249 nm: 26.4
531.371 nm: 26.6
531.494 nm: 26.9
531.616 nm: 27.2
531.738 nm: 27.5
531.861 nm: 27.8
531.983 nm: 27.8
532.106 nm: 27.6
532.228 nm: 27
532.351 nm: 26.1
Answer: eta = 76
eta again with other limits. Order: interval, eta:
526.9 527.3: 86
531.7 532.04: 116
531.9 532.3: 148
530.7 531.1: 143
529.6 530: 123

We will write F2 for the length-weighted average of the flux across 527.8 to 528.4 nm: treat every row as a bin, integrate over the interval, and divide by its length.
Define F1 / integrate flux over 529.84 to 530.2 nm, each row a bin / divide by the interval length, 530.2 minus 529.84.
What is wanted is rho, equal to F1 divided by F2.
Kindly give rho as 0.99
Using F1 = 24.2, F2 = 24.5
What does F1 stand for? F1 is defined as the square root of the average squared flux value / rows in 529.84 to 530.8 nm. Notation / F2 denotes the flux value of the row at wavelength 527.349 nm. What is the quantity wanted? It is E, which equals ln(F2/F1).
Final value -0.18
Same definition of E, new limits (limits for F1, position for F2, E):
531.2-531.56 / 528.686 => -0.07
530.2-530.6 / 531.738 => 0.06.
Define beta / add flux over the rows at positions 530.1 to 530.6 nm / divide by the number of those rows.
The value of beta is 25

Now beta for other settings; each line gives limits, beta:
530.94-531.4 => 27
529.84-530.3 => 24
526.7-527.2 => 20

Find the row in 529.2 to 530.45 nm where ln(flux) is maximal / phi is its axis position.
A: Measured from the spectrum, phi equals 529.295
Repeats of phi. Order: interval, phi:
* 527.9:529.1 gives 529.052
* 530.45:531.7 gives 530.760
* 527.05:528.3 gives 527.956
